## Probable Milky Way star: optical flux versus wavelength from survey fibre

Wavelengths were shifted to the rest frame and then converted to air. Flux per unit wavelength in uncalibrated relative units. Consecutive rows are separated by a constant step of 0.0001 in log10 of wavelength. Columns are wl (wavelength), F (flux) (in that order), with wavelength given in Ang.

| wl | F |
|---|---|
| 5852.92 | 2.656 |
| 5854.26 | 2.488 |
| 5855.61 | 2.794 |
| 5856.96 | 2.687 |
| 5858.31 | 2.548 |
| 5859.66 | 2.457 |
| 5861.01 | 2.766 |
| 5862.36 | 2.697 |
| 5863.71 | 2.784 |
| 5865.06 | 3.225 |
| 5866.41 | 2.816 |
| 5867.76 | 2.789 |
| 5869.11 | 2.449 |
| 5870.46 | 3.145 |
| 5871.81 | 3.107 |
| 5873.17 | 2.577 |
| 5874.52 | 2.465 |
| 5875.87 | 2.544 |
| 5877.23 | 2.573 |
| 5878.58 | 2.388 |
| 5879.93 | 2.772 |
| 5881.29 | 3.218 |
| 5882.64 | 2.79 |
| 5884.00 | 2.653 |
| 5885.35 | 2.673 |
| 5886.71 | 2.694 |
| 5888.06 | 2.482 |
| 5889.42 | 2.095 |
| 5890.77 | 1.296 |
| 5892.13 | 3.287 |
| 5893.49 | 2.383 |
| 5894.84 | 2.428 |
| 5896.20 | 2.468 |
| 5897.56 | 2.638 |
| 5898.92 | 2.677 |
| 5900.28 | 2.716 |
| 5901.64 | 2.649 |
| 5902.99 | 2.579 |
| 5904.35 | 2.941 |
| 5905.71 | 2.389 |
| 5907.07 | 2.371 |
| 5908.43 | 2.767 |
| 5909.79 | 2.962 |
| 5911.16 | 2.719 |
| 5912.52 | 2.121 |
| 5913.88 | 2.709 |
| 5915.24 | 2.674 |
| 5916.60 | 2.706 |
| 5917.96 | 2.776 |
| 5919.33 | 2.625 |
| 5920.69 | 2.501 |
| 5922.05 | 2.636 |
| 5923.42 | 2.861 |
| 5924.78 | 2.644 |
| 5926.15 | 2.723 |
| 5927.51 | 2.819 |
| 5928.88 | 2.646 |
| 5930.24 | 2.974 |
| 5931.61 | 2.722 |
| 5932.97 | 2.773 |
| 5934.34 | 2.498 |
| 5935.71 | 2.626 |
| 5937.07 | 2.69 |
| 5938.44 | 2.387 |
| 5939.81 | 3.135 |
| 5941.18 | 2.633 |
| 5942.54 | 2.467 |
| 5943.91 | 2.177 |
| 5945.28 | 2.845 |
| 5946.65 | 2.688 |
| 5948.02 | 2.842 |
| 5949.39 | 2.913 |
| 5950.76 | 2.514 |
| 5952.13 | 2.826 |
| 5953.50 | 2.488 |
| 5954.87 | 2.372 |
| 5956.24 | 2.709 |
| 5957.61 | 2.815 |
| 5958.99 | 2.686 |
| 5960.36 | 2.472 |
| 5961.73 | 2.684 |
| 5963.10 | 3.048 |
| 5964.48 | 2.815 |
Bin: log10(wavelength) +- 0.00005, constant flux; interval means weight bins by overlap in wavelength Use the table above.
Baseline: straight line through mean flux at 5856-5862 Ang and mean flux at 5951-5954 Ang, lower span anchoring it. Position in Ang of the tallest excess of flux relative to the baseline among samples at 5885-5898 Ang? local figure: 5892.13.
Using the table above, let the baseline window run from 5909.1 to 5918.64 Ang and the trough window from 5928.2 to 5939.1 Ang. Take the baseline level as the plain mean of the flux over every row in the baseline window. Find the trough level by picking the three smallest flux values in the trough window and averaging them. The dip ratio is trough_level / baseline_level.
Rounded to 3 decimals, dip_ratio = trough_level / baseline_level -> 0.939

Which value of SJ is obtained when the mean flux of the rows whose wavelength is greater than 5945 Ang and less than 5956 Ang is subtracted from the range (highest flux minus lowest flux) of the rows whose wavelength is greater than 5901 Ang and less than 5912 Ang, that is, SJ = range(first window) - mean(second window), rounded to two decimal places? -2.09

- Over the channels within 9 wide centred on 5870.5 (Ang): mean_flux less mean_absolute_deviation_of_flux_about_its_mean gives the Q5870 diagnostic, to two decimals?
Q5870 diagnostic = 2.54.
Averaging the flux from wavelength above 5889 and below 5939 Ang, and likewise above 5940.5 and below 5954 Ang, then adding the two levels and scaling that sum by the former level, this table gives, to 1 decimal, 13.7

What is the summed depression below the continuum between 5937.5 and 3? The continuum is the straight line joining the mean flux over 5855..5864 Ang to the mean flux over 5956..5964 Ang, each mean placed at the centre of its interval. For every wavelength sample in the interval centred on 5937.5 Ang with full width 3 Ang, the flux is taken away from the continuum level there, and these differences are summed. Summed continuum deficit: 0.37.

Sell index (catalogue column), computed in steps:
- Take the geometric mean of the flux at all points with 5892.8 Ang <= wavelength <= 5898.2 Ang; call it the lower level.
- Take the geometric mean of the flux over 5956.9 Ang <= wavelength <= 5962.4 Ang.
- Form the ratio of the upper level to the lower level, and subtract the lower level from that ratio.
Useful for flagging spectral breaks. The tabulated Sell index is -1.40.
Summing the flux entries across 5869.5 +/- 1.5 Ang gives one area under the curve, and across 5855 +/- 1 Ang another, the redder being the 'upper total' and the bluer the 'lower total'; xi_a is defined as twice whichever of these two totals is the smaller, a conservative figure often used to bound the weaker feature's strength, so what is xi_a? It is 10.6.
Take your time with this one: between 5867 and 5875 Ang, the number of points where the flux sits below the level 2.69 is 3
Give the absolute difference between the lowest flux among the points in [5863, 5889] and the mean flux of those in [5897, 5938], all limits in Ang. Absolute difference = 0.28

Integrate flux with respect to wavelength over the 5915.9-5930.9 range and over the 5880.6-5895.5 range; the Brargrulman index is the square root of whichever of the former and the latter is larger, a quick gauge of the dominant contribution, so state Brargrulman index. 6.39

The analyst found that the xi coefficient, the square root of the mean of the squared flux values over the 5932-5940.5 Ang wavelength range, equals 2.70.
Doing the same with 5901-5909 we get 2.62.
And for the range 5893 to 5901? 2.55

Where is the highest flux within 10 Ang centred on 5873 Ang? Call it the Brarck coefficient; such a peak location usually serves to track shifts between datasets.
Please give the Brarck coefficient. 5870.46 Ang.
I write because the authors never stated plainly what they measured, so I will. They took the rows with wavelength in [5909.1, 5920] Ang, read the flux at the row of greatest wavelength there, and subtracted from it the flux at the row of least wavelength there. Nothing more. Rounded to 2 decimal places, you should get -0.34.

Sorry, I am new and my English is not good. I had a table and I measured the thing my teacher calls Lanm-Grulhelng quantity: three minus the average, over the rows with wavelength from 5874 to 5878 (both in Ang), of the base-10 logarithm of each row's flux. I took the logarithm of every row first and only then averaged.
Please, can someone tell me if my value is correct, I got 2.60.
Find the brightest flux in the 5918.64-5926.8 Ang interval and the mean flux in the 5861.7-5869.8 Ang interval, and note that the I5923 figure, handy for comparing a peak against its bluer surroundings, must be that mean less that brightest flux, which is -0.1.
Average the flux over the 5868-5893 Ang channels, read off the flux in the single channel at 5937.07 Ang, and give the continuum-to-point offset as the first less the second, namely -0.07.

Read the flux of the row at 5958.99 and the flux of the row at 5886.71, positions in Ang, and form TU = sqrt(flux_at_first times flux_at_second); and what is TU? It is 2.69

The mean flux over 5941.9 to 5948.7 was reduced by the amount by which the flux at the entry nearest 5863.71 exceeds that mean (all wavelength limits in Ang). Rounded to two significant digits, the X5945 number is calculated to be 2.4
